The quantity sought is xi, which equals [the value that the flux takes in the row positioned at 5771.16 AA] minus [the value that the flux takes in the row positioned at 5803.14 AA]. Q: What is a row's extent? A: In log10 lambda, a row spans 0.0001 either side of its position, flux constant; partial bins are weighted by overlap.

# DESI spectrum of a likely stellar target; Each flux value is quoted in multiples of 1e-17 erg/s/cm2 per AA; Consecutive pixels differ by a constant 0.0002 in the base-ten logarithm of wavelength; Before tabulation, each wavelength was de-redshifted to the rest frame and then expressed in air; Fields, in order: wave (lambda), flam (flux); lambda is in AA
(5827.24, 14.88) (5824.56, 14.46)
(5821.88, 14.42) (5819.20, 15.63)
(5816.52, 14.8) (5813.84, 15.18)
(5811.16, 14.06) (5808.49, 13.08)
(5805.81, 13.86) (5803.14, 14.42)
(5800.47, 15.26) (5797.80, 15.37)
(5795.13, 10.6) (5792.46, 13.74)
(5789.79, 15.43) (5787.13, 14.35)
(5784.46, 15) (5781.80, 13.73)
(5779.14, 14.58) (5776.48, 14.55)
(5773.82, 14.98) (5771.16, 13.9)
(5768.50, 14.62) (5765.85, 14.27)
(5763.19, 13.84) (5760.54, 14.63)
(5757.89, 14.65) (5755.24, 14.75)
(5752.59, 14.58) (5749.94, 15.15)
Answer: -0.52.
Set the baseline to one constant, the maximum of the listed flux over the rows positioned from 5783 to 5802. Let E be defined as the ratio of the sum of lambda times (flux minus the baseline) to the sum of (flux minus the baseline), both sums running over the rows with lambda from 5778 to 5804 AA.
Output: 5791.3 AA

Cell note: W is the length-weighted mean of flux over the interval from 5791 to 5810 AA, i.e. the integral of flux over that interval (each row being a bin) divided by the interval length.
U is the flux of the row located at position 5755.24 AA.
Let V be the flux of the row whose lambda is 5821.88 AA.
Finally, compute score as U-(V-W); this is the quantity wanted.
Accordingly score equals 14.1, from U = 14.75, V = 14.42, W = 13.8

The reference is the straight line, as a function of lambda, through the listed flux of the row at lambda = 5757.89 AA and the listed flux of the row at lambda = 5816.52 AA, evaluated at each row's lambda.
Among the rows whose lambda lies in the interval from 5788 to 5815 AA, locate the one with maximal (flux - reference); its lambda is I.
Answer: 5789.79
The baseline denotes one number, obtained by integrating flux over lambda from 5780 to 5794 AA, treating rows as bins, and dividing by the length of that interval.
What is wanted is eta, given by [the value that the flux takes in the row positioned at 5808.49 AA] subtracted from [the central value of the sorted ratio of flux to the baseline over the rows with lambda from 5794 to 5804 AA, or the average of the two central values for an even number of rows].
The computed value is -12.0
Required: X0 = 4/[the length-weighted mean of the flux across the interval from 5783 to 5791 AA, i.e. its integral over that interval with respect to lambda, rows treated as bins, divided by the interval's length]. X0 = 0.268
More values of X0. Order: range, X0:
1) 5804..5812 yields 0.292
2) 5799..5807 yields 0.275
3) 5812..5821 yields 0.265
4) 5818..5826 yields 0.270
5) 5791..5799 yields 0.302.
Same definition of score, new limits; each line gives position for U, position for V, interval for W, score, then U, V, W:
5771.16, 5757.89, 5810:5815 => 13.9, 13.9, 14.65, 14.6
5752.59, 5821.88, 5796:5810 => 14.4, 14.58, 14.42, 14.3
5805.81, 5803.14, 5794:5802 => 13.3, 13.86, 14.42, 13.8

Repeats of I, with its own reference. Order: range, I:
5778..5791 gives 5789.79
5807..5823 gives 5819.20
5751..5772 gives 5755.24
